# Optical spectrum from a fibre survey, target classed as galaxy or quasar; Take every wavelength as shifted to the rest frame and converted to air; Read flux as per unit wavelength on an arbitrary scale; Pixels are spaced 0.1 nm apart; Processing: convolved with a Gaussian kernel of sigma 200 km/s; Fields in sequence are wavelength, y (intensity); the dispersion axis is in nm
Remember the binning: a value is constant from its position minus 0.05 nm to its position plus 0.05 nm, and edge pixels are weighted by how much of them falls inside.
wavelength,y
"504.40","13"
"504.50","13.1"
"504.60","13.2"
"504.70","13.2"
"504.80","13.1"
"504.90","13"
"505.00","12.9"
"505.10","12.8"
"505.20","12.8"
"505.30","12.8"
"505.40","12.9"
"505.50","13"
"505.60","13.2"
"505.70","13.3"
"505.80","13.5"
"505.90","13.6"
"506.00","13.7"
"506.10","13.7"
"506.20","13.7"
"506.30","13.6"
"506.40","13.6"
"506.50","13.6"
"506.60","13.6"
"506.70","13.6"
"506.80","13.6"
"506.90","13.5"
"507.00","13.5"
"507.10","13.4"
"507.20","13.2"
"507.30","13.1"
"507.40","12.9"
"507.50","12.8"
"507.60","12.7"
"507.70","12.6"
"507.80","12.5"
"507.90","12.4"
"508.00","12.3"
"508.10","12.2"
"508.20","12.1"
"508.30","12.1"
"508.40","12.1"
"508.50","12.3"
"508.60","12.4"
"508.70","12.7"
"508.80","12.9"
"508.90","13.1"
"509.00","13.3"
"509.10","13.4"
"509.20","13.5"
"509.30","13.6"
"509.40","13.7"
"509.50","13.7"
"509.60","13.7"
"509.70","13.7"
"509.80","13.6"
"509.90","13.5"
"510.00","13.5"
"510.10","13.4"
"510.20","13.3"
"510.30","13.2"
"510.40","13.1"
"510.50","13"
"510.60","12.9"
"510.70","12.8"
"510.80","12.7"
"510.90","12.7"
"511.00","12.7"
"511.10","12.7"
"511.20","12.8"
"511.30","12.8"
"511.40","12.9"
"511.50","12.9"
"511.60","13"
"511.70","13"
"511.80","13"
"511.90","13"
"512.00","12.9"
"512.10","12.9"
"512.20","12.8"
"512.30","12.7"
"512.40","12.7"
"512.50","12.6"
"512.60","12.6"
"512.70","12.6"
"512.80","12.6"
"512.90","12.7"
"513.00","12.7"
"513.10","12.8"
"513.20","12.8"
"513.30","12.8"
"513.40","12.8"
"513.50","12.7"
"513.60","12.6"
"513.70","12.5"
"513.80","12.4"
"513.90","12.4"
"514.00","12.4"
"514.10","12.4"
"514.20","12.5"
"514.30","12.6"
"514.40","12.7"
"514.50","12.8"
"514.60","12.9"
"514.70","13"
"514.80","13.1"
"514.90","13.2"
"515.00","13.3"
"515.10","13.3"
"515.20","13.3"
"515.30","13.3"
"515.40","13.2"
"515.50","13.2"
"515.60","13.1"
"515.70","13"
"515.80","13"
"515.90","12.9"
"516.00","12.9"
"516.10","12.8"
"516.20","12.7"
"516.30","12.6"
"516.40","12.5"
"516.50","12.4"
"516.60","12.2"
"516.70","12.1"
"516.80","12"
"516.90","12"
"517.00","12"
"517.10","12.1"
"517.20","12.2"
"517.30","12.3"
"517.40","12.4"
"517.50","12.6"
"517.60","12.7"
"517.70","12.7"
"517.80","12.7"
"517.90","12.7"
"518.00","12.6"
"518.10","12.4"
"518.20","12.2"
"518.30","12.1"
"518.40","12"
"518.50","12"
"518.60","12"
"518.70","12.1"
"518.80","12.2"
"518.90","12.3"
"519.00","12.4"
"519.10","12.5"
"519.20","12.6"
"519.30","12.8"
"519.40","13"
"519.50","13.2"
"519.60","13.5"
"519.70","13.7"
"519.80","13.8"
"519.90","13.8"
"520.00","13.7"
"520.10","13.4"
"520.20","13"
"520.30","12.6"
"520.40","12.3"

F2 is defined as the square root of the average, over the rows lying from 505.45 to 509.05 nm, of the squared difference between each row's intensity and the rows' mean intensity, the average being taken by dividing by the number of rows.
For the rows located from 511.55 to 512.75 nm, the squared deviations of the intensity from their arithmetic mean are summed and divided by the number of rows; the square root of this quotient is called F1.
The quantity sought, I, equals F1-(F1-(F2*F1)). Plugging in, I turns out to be 0.09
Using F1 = 0.16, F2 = 0.54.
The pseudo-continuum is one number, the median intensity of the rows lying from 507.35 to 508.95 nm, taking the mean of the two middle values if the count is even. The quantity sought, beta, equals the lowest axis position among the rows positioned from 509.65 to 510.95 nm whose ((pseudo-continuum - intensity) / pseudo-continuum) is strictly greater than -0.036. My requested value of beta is 510.70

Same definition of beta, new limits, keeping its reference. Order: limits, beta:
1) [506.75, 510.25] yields 507.50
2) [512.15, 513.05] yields 512.20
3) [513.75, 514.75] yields 513.80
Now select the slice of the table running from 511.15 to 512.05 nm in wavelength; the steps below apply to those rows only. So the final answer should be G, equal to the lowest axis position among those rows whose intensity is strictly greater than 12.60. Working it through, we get 511.20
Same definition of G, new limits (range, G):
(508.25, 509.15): 508.70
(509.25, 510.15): 509.30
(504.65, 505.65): 504.70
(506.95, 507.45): 507.00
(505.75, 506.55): 505.80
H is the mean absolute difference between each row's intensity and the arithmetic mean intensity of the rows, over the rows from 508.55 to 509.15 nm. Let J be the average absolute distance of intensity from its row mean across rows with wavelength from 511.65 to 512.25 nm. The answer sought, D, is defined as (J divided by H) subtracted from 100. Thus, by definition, 99.8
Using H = 0.30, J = 0.07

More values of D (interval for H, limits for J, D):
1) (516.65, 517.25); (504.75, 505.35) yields 98.5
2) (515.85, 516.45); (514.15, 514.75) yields 98.9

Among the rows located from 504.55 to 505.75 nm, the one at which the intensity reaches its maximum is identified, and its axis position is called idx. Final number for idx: 505.70 nm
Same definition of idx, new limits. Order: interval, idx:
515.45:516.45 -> 515.50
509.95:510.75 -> 510.00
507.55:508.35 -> 507.60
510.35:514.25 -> 510.40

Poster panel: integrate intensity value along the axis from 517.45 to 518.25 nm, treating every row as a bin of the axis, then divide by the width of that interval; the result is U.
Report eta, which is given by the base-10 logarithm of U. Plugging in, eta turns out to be 1.10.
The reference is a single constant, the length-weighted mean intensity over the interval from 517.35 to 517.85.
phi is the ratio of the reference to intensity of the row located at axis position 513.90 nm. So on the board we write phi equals 1.02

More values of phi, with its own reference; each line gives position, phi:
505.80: 0.93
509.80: 0.93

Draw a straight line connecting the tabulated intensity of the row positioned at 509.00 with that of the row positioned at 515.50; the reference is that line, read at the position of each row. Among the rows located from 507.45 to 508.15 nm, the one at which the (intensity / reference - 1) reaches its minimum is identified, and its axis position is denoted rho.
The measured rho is 508.10 nm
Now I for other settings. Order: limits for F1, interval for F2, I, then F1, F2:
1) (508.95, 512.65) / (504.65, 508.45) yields 0.18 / 0.36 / 0.50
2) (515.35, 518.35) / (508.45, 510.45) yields 0.15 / 0.36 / 0.41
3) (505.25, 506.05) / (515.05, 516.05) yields 0.05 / 0.31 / 0.15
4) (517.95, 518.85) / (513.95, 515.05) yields 0.06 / 0.19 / 0.30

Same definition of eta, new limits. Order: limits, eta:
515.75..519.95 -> 1.10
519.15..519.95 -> 1.12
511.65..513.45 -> 1.11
